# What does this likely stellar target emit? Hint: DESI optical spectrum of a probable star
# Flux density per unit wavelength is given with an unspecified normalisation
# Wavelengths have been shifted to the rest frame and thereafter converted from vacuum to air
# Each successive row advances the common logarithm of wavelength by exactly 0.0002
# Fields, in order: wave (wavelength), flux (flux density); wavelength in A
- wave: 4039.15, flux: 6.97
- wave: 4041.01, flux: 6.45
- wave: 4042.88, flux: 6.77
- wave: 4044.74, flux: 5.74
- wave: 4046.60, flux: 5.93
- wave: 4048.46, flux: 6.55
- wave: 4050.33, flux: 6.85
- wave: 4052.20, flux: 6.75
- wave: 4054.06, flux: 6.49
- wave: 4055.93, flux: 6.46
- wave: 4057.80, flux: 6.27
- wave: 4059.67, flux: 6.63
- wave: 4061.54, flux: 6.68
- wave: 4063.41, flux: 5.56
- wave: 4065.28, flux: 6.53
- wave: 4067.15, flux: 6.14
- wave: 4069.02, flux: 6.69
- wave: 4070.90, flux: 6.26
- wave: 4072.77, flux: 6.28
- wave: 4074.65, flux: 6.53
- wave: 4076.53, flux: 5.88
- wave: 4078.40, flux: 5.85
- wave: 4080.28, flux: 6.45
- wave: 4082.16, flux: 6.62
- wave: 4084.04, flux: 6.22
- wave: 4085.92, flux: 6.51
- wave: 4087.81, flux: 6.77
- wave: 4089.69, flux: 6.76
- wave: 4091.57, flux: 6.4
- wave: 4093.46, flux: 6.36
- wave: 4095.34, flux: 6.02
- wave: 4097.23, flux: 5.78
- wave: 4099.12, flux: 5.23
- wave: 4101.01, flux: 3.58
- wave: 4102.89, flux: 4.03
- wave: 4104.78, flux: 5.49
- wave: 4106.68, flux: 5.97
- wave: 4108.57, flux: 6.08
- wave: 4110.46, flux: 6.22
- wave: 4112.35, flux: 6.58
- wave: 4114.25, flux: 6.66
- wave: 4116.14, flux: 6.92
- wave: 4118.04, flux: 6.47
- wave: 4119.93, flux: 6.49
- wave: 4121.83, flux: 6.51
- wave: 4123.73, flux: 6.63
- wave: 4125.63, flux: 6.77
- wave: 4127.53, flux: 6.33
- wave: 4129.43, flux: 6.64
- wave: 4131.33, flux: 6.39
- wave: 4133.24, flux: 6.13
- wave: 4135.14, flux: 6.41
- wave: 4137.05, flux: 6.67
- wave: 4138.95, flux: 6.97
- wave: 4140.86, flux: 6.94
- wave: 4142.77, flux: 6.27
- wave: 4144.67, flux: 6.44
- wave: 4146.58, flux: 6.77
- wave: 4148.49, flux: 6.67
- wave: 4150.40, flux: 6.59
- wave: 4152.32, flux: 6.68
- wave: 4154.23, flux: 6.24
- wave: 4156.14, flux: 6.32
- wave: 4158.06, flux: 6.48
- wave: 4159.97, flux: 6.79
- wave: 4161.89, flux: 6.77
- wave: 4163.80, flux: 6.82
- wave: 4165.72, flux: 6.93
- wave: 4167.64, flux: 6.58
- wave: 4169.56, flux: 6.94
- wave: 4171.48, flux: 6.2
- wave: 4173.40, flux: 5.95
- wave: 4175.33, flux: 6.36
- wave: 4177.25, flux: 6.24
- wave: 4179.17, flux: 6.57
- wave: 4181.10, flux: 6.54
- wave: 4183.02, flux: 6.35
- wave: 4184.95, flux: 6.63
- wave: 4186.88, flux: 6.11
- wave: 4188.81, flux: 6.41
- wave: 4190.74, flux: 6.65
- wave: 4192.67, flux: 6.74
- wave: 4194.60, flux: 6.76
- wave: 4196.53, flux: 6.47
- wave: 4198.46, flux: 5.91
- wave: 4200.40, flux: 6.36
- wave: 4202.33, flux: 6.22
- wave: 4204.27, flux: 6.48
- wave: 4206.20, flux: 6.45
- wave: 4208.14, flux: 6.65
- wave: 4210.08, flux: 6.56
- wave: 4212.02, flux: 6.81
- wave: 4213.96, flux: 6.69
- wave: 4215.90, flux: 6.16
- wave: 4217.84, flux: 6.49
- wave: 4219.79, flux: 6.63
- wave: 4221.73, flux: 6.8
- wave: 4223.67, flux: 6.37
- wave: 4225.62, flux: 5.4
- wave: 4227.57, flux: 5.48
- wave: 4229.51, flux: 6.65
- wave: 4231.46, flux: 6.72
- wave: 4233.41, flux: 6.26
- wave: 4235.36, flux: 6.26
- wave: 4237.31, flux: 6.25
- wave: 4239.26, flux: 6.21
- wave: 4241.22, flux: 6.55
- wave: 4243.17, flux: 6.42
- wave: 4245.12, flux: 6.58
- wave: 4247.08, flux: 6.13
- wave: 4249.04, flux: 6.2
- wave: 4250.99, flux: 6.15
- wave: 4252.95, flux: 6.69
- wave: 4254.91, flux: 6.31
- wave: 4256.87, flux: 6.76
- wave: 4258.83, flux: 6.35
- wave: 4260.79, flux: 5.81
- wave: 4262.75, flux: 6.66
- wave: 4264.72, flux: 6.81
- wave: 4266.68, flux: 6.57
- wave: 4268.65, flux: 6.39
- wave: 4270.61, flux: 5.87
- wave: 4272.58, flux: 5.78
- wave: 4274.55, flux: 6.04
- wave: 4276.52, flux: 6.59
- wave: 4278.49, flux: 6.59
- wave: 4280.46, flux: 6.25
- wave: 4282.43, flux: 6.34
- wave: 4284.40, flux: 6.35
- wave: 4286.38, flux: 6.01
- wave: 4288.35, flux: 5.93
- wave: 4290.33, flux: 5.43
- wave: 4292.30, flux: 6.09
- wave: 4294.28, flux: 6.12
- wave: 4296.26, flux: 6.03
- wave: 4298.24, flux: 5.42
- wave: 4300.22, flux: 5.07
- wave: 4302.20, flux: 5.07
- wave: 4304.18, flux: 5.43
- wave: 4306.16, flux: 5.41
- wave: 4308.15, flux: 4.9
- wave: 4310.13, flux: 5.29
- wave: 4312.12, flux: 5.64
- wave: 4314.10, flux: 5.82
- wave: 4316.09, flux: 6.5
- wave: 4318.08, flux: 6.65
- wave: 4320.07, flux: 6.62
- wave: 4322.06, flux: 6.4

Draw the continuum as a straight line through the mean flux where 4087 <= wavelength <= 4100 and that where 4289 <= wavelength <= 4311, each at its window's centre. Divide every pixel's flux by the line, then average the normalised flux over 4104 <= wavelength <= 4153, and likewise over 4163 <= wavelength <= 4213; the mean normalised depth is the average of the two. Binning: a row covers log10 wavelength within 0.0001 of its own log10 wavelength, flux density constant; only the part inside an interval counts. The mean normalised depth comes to 1.088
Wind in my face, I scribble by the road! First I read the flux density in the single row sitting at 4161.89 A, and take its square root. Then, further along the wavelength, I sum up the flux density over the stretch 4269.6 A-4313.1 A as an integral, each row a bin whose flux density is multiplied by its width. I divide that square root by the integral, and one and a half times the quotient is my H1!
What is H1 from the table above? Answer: 0.0155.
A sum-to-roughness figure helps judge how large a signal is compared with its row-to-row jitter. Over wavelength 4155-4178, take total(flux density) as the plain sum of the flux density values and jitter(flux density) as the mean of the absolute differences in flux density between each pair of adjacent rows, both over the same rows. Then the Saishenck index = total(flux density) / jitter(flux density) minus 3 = 296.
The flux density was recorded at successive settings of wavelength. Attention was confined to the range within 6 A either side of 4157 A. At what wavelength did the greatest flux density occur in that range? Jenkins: 4159.97 A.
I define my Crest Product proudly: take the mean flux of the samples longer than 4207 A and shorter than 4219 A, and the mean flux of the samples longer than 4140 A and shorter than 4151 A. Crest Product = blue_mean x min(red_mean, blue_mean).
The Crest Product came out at 43.4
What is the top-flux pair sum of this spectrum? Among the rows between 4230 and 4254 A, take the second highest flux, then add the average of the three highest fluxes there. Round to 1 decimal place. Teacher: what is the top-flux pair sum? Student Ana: 13.4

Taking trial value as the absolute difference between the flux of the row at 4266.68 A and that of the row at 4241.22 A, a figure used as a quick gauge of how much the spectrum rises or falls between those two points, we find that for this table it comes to 0.0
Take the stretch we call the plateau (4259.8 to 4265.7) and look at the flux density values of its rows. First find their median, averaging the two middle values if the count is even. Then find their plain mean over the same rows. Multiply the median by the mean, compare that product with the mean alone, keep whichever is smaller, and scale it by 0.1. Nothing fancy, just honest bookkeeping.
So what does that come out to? 0.6427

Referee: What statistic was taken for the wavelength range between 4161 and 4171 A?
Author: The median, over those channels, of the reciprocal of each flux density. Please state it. 0.147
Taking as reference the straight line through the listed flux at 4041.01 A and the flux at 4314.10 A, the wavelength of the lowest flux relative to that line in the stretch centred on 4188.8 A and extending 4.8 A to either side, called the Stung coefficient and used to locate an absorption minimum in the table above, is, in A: 4186.88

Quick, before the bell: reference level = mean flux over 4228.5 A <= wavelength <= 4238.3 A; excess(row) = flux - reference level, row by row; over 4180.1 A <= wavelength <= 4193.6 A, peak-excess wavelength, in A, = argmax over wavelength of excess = 4192.67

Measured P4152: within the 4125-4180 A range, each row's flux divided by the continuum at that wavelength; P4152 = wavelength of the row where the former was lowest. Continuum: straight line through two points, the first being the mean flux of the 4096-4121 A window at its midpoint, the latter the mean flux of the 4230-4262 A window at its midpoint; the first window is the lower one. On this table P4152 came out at 4173.40 A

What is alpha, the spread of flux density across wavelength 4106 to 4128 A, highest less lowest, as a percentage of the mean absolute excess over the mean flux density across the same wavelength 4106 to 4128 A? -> 446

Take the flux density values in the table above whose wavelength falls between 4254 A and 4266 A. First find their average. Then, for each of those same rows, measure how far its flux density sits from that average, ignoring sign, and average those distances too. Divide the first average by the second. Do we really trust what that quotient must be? 22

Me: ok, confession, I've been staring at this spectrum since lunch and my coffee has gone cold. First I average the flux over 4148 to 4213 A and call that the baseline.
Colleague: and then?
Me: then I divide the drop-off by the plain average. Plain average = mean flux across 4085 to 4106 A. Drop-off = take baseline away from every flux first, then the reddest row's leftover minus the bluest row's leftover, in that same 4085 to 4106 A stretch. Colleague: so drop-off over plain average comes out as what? -0.18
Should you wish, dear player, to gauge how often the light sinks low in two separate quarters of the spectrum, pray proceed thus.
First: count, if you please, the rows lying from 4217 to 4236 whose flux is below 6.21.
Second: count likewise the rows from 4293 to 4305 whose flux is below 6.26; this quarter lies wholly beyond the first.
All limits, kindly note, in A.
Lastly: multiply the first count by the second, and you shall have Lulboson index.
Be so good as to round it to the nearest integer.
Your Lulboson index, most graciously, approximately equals 12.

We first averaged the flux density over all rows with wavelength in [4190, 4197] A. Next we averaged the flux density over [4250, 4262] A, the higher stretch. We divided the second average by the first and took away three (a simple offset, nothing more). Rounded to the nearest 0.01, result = -2.05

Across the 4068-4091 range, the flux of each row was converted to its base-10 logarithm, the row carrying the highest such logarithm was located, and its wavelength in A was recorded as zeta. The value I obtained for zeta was 4087.81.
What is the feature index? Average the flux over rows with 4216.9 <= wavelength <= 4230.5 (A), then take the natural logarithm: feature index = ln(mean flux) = 1.83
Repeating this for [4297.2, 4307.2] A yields 1.66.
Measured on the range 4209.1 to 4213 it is 1.90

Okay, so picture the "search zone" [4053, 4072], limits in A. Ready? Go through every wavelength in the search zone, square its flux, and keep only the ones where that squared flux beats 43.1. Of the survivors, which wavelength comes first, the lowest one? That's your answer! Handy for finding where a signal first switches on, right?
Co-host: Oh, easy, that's 4059.67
